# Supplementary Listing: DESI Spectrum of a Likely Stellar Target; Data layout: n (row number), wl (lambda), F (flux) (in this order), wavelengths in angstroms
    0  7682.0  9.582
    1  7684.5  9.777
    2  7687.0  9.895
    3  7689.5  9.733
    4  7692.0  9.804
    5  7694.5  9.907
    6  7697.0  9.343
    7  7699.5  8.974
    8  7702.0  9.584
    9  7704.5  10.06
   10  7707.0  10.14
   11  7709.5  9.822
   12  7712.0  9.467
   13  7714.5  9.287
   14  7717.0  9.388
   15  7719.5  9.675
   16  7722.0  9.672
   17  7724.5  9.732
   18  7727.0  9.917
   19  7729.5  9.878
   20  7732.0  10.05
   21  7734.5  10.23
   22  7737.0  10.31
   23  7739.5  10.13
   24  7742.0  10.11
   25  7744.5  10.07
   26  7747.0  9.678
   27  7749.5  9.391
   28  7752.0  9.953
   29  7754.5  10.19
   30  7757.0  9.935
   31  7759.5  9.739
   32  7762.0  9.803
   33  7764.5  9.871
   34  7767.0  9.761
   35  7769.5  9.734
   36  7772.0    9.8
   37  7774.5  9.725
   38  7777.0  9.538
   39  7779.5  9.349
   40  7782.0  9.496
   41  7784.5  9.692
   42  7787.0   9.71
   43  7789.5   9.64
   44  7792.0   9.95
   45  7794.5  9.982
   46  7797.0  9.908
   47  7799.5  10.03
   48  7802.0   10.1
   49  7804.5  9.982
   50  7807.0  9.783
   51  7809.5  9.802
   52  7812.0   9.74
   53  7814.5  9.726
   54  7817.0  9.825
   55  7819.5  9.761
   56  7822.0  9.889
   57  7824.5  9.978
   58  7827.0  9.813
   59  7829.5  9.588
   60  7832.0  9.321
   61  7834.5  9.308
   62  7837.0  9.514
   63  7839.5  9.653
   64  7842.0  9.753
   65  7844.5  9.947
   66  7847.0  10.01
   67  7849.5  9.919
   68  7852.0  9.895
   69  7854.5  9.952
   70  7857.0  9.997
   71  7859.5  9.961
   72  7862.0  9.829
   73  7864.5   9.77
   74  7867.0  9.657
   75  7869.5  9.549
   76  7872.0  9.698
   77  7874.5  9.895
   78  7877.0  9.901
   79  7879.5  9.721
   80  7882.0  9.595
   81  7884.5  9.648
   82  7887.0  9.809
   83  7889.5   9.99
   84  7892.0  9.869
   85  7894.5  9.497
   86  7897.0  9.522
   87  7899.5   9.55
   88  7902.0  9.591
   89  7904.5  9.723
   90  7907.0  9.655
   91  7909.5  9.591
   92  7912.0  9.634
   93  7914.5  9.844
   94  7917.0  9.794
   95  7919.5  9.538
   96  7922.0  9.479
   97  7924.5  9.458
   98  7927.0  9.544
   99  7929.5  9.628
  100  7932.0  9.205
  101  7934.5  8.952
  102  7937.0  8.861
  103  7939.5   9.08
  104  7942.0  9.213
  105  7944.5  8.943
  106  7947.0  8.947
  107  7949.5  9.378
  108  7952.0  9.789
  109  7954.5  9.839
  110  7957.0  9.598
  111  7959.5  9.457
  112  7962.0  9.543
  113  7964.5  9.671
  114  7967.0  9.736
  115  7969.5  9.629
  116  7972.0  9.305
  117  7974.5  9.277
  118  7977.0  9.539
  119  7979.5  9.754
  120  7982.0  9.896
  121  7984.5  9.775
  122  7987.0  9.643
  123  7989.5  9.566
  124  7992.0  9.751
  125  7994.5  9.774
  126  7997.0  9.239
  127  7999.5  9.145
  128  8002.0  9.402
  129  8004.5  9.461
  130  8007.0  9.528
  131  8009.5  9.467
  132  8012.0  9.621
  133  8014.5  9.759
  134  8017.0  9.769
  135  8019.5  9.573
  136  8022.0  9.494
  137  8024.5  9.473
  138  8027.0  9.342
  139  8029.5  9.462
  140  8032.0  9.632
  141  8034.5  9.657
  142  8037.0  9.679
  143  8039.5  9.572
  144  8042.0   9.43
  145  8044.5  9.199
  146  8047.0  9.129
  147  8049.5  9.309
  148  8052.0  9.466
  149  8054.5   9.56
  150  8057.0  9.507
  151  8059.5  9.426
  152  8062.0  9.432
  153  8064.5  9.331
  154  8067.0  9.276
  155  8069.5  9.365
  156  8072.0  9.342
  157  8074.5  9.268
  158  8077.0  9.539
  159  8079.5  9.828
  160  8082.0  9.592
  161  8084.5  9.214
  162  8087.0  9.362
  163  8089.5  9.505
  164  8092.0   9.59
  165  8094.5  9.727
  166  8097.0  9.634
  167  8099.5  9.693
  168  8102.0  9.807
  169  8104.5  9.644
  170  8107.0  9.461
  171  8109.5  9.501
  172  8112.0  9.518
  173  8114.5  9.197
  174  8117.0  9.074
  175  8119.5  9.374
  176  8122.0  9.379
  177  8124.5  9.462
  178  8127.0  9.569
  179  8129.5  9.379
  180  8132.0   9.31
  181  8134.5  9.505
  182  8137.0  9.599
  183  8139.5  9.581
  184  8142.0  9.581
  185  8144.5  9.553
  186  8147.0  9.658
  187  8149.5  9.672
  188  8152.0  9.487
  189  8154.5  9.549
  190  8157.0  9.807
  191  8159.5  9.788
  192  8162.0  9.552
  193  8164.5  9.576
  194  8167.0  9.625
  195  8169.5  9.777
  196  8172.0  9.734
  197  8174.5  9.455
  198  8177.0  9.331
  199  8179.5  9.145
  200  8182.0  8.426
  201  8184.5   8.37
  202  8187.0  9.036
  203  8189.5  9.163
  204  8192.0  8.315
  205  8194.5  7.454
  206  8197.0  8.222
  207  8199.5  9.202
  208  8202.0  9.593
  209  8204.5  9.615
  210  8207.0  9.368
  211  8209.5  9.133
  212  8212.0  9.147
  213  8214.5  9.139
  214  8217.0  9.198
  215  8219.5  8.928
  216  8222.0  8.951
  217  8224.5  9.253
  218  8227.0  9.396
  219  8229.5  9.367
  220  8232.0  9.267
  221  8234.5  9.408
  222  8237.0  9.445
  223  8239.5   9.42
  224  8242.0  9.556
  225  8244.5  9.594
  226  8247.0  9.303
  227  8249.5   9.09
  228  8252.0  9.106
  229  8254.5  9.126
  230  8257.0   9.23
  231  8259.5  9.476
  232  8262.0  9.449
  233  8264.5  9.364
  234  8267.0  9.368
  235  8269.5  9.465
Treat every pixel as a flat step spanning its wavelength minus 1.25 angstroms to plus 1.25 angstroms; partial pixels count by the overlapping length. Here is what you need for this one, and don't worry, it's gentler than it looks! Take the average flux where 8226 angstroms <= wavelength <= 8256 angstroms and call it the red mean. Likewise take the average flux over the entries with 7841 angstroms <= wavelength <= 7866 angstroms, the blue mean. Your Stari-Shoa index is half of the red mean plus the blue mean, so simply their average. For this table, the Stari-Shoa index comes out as 9.62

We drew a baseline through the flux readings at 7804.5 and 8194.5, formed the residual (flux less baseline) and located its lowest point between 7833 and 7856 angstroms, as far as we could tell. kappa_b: 7834.5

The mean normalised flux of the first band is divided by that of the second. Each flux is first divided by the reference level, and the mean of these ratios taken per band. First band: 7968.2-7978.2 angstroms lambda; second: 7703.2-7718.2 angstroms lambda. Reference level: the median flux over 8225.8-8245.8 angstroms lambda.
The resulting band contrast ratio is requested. 0.974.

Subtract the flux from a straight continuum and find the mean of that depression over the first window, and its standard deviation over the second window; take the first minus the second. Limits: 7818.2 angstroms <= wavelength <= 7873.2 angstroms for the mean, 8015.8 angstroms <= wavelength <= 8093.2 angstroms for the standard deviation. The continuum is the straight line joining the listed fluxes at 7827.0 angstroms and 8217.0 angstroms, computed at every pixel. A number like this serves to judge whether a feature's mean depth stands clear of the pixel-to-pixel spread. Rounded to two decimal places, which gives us -0.14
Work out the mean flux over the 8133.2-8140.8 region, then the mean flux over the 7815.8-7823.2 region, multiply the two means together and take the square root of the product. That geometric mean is 9.69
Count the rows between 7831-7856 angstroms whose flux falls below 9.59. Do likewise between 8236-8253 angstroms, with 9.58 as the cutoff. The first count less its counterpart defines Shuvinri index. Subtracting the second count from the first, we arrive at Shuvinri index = -3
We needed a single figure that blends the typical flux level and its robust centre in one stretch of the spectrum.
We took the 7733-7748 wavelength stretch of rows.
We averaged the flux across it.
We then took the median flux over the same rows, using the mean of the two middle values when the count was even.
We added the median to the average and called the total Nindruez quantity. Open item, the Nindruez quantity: 20.2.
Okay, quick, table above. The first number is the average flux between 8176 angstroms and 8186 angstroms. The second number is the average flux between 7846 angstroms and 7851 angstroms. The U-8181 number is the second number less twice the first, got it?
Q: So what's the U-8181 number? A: -7.7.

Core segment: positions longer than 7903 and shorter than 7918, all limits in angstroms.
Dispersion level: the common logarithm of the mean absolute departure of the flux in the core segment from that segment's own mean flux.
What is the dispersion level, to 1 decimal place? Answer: -1.1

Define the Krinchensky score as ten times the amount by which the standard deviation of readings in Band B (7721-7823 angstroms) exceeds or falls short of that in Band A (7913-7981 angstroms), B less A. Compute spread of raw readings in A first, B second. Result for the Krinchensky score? -0.8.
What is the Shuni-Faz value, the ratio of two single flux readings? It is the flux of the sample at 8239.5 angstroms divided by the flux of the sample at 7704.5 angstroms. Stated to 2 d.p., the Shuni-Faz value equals 0.94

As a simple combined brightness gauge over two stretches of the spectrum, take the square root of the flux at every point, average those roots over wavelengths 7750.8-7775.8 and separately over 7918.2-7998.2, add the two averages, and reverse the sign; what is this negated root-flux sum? -6.22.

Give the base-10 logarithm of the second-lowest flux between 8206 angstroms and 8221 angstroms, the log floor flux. 0.961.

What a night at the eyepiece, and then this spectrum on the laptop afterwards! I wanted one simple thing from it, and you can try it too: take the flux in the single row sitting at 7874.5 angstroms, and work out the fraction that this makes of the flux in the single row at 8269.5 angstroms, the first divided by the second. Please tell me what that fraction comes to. 1.05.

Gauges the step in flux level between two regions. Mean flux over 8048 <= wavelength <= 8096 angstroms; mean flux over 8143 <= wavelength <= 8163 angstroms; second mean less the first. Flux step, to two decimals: 0.18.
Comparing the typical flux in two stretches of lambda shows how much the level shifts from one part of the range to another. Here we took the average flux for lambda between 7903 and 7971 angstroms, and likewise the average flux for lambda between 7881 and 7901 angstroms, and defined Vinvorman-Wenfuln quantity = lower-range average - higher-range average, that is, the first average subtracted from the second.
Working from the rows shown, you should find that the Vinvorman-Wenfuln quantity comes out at 0.214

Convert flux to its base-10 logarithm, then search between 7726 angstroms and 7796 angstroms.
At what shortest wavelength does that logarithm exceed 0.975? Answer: 7727.0 angstroms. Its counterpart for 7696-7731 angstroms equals 7702.0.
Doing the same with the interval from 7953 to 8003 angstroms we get 7954.5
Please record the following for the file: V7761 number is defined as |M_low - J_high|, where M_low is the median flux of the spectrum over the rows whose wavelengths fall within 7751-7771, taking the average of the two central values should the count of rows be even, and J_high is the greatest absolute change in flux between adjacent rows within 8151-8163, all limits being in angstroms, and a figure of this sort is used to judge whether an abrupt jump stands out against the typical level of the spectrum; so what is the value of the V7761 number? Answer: 9.58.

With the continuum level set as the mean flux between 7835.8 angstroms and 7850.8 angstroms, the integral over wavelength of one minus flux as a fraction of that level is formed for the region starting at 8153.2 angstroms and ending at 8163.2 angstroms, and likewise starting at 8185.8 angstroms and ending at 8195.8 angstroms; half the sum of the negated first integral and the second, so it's 0.60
